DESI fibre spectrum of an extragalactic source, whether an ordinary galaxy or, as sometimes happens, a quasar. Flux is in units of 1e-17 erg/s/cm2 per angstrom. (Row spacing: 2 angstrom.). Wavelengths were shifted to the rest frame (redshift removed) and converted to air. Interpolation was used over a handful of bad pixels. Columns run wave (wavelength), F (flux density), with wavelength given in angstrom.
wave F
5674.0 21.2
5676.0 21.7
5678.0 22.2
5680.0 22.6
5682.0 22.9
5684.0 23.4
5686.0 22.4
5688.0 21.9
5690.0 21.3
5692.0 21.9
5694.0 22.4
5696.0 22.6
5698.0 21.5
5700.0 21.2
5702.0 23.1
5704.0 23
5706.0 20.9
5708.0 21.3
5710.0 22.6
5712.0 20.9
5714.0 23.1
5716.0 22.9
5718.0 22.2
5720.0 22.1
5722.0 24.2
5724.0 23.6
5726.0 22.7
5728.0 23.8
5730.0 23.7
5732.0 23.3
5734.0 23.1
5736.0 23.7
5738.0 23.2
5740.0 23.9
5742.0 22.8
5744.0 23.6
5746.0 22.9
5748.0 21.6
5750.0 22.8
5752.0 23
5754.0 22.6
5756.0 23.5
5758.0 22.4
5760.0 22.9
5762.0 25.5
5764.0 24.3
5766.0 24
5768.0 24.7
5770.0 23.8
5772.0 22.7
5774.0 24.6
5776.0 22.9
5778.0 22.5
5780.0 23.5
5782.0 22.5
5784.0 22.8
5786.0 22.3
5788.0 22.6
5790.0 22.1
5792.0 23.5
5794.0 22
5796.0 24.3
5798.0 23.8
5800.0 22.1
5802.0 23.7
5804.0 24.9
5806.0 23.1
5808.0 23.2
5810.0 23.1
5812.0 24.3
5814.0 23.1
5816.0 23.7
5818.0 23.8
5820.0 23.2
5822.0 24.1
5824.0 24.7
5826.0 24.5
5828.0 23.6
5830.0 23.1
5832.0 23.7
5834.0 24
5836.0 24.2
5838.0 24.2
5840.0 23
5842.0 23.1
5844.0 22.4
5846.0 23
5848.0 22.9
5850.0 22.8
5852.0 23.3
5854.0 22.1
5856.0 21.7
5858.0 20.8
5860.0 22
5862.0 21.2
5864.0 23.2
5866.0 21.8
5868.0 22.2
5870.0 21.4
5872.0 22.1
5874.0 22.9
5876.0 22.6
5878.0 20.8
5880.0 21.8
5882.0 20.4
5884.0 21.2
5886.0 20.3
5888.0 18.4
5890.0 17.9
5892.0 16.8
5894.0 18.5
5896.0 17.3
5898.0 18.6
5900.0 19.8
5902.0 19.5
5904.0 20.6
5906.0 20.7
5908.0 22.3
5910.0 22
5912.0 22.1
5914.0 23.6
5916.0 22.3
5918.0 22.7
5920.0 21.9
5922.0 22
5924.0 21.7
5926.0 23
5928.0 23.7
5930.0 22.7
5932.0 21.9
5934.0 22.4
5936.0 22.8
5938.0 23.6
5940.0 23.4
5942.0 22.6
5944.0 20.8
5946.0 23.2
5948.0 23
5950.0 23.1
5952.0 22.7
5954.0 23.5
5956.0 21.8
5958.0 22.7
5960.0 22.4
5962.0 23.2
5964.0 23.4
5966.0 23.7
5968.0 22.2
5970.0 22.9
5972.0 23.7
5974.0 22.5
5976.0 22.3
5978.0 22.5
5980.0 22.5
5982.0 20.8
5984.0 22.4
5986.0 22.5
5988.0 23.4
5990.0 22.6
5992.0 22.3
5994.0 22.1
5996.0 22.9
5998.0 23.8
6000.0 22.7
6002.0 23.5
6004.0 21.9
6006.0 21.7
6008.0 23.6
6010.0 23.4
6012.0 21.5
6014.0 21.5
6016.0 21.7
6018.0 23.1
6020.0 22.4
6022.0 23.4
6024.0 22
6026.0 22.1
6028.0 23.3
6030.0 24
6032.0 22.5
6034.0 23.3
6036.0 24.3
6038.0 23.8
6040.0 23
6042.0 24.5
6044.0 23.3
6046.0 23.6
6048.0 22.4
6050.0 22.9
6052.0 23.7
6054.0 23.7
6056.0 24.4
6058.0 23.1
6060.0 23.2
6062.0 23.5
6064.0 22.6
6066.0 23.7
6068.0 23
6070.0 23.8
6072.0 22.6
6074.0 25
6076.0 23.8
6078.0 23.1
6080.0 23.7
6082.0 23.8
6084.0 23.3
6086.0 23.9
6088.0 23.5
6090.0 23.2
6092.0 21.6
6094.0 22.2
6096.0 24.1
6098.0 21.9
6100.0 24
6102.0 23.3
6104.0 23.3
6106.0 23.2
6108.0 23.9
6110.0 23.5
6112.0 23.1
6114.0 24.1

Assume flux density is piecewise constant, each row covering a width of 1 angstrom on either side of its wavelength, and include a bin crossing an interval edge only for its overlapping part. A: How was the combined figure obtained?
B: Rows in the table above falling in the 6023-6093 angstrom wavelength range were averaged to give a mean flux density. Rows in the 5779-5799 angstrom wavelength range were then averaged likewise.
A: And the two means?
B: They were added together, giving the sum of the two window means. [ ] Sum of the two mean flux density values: 46.3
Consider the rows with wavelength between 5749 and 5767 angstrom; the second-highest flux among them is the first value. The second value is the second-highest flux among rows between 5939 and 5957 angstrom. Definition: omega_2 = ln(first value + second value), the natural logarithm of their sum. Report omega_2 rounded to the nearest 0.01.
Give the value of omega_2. 3.86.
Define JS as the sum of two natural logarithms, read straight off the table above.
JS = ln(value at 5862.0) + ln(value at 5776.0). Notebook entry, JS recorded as 6.19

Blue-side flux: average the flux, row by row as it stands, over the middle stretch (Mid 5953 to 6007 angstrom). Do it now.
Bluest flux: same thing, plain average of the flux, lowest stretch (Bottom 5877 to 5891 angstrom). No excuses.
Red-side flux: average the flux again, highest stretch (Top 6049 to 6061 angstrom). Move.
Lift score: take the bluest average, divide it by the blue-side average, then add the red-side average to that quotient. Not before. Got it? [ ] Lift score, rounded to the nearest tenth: 24.4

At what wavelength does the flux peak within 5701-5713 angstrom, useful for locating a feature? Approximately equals 5702.0 angstrom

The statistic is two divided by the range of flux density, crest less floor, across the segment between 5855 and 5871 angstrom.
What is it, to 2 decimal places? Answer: 0.83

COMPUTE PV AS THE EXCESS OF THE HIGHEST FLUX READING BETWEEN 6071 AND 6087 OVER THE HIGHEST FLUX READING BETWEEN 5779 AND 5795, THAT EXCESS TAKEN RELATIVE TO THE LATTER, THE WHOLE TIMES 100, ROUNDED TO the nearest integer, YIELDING 6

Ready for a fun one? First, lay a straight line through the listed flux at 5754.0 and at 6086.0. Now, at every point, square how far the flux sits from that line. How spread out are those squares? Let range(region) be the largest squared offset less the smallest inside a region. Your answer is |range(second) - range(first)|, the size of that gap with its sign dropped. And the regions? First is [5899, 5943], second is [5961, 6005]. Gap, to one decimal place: 6.3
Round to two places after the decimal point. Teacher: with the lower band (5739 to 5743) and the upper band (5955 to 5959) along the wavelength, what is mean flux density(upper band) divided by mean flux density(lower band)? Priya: 0.95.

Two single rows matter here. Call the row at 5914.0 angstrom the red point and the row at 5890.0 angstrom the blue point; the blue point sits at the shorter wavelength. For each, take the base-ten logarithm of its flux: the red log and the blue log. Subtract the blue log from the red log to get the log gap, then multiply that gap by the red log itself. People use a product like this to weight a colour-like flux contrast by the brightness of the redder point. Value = 0.16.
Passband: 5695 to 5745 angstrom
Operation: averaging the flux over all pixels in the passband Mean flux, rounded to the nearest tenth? 22.8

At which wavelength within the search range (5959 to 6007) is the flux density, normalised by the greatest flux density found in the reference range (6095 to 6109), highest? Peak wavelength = 5998.0 angstrom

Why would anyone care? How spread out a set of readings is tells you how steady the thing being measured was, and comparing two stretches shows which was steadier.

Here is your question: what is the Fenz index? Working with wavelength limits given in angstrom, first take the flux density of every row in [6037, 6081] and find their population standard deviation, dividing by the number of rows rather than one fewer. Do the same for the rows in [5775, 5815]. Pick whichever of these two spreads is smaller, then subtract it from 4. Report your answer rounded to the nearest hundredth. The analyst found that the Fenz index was 3.37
